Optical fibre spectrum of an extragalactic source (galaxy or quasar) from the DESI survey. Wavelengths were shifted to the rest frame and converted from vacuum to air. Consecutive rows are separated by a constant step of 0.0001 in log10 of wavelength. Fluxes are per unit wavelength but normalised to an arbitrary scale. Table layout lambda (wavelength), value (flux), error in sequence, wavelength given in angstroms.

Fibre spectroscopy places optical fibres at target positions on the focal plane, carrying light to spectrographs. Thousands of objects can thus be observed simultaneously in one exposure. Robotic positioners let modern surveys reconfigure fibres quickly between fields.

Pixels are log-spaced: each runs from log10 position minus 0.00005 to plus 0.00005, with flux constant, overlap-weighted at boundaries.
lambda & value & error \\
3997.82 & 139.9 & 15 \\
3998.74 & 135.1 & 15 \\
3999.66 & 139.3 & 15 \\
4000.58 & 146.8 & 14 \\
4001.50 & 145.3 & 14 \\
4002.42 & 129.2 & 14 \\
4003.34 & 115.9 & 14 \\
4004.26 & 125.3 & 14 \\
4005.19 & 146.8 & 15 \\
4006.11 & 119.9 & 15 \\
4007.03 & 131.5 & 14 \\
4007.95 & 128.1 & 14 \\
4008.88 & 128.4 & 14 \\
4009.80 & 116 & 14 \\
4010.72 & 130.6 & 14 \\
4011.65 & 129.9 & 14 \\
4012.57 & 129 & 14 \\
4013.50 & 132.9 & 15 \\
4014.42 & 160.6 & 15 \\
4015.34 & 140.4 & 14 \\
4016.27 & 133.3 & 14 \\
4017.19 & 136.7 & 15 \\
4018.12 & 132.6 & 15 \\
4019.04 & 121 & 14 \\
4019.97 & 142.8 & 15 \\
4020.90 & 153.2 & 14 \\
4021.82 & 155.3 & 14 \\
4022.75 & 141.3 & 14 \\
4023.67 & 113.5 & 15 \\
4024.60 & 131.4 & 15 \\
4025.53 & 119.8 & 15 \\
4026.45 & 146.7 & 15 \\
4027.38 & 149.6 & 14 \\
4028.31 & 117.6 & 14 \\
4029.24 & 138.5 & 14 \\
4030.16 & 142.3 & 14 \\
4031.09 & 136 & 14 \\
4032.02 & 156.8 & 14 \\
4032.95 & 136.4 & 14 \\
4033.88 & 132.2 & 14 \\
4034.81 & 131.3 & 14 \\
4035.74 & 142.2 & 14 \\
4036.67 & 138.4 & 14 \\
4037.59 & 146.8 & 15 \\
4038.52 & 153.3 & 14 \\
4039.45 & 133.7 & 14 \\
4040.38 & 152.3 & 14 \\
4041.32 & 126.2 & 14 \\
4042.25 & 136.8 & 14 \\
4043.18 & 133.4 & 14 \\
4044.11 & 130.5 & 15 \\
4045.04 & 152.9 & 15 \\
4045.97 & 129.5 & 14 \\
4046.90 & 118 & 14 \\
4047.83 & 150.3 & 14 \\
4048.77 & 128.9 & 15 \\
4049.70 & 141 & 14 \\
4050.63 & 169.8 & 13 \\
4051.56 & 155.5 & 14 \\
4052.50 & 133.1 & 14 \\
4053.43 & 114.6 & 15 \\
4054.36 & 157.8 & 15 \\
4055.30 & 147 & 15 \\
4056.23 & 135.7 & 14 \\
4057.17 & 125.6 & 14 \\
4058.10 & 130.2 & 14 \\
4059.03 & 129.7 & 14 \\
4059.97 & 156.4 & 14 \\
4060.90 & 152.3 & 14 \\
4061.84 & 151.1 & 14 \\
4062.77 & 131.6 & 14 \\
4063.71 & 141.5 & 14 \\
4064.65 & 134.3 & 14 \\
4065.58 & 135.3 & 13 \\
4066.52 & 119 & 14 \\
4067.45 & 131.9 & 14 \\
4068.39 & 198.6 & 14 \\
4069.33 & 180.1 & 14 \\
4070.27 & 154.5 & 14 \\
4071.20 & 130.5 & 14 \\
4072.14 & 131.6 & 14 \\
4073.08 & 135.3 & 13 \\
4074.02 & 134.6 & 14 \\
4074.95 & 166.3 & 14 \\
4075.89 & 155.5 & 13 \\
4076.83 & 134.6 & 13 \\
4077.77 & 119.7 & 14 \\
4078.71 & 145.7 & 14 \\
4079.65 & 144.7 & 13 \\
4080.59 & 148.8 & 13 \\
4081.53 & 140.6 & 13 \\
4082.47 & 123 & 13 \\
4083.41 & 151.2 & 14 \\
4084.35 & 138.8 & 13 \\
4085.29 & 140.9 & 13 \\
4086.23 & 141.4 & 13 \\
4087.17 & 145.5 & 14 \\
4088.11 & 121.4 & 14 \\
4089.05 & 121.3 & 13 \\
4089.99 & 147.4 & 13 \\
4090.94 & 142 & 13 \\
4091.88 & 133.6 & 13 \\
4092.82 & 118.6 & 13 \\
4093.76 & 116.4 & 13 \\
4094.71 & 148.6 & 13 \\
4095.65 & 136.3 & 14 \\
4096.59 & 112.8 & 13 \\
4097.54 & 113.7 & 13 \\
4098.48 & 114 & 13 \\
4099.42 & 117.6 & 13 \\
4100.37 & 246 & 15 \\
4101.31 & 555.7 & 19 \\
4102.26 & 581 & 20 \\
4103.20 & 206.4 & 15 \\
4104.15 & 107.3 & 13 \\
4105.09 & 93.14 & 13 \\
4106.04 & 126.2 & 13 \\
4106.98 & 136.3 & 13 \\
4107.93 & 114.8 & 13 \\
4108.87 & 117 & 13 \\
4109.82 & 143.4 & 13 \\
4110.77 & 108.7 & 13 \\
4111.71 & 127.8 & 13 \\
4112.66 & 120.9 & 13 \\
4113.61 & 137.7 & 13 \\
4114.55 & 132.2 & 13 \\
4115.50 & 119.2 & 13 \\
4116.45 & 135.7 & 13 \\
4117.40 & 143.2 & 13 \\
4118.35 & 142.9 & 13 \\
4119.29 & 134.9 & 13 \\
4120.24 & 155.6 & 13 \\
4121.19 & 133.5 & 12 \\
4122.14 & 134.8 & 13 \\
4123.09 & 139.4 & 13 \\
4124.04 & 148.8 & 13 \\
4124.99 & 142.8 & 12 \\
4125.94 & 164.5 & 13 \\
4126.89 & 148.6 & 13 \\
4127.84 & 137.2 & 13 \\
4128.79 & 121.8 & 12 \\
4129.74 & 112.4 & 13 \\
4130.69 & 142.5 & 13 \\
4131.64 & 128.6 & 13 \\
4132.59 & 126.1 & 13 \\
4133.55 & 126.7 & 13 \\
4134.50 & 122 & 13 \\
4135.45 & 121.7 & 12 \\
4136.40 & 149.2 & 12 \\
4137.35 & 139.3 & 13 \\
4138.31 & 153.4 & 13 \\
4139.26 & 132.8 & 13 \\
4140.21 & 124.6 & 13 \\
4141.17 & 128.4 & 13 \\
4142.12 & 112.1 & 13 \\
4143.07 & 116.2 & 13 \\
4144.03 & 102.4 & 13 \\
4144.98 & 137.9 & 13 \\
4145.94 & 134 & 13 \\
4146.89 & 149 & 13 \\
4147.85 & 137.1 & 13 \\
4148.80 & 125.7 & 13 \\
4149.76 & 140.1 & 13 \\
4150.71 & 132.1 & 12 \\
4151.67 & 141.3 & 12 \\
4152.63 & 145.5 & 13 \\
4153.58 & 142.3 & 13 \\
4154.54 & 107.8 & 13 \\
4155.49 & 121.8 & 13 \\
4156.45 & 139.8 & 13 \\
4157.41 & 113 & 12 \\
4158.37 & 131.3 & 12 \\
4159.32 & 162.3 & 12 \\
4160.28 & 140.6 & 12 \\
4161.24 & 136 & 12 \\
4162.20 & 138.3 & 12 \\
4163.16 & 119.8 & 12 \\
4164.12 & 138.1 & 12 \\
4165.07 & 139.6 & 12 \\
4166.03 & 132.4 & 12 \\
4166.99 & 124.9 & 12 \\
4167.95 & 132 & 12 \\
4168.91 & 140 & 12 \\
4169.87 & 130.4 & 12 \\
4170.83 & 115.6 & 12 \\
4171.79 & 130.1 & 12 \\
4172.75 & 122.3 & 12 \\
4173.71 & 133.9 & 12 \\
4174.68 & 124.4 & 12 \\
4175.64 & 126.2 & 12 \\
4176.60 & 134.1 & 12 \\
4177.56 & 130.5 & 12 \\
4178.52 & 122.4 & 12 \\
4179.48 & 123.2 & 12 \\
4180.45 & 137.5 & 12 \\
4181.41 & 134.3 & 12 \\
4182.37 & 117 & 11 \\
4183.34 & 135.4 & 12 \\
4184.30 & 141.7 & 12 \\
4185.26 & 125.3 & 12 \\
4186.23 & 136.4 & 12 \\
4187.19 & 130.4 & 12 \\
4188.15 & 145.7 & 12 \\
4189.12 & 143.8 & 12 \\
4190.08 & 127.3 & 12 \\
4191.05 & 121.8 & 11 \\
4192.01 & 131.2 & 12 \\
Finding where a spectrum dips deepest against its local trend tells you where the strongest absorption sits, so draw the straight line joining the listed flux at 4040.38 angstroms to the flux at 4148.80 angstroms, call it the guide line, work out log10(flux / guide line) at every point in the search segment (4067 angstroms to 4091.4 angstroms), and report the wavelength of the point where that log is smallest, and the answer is 4077.77 angstroms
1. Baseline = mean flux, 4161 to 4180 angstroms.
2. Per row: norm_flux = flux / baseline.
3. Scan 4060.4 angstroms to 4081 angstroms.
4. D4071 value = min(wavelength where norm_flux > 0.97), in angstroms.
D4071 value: 4060.90 angstroms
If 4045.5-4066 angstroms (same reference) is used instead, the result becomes 4045.97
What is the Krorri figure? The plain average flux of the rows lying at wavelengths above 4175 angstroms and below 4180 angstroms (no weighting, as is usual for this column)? 127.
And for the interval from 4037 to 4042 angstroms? 142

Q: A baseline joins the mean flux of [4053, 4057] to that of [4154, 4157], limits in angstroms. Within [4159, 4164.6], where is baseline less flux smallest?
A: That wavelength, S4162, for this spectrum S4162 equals 4159.32 angstroms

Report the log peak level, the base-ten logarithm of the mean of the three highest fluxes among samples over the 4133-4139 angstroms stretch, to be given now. 2.17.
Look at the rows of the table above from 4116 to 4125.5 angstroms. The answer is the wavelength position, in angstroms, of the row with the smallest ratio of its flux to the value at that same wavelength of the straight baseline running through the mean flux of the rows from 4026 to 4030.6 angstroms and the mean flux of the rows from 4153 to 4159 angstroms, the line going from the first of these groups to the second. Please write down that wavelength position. 4121.19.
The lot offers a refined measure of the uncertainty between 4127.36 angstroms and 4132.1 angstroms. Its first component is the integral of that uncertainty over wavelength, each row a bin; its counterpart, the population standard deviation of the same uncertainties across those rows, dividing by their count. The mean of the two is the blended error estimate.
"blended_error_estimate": 30.6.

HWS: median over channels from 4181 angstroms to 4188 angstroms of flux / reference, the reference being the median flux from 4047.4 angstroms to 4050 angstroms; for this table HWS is 0.952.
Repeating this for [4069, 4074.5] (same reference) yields 0.957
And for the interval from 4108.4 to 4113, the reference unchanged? 0.857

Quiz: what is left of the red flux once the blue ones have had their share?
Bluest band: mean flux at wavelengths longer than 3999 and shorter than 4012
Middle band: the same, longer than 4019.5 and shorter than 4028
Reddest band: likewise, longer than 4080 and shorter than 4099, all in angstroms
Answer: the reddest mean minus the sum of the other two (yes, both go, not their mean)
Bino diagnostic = -137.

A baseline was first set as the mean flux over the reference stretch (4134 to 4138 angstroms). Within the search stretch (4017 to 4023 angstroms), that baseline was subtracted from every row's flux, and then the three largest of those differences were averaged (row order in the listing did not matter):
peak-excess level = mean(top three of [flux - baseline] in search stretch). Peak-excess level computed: 17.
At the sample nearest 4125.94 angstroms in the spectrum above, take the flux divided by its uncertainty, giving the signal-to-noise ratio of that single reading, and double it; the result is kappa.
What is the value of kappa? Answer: 25.3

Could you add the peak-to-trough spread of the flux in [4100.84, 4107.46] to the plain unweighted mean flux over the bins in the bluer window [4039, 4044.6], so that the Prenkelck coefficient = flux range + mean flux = 623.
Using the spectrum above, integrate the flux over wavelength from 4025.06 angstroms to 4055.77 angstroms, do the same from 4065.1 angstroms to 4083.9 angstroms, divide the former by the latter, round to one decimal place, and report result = 1.6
